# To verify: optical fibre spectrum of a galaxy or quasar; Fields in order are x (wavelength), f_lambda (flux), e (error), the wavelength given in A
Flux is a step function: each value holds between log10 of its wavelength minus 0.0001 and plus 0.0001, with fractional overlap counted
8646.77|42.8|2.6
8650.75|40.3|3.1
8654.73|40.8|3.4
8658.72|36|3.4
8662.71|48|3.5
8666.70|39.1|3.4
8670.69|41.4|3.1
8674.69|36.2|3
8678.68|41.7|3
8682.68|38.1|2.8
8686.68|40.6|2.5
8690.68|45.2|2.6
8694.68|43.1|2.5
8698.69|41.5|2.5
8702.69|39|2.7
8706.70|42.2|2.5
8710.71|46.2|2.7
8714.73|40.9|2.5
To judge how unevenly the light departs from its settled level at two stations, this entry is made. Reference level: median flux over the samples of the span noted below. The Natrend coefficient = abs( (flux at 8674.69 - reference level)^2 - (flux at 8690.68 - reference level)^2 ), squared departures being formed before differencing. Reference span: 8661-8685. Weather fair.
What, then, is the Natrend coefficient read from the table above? 8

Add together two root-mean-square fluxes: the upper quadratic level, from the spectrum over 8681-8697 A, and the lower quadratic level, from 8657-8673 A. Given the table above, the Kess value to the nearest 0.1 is 83.2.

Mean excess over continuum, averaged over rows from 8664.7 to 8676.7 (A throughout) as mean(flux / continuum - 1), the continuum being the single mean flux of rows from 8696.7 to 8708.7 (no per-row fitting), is -0.049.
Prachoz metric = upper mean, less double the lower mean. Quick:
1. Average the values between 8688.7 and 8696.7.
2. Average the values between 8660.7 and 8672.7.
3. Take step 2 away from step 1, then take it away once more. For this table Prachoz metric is -41.5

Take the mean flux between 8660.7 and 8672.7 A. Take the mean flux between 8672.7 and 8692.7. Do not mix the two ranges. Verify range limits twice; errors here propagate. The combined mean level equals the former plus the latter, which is 83.2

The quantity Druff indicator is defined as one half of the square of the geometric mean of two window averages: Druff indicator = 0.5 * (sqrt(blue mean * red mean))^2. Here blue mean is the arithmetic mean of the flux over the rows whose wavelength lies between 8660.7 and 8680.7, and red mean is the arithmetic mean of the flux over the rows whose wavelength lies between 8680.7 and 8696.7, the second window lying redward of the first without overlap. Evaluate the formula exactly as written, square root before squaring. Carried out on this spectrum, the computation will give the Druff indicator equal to 862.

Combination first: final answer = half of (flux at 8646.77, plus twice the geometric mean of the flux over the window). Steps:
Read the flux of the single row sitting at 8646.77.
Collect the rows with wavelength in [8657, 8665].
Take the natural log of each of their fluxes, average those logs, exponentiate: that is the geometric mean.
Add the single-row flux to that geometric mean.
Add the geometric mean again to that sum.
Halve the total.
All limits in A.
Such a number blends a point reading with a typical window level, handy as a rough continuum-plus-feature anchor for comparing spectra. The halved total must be 63.0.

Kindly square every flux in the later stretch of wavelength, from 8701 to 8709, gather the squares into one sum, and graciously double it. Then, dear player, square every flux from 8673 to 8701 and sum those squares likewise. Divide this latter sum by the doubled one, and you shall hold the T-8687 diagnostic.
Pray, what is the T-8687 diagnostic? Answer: 1.78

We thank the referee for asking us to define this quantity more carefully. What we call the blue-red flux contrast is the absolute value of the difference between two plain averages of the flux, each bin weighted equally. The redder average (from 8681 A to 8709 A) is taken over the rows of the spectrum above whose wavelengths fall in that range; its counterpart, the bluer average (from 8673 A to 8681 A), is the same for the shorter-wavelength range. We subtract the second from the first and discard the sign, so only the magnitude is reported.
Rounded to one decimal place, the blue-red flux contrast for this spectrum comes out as 2.4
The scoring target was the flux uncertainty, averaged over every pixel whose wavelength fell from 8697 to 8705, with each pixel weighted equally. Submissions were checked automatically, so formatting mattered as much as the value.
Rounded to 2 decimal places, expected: 2.60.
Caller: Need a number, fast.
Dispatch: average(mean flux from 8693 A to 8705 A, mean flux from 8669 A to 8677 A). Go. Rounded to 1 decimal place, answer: 40.0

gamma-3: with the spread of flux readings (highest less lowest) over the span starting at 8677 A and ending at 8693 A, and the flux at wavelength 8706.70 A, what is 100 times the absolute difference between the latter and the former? 3510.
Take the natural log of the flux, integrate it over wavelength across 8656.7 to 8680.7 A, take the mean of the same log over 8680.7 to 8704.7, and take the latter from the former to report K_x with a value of 85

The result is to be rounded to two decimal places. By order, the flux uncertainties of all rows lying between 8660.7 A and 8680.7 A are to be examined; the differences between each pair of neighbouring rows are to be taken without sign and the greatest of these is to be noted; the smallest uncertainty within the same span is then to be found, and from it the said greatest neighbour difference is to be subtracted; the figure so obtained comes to 2.70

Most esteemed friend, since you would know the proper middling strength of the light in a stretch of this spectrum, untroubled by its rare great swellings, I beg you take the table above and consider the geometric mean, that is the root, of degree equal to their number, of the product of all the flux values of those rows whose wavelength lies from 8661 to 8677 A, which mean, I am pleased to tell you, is 41.0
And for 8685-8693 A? 42.8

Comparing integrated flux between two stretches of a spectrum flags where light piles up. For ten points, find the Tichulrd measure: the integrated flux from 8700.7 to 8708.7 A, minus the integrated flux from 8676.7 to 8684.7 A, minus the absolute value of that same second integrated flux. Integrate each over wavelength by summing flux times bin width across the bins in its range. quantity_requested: -313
